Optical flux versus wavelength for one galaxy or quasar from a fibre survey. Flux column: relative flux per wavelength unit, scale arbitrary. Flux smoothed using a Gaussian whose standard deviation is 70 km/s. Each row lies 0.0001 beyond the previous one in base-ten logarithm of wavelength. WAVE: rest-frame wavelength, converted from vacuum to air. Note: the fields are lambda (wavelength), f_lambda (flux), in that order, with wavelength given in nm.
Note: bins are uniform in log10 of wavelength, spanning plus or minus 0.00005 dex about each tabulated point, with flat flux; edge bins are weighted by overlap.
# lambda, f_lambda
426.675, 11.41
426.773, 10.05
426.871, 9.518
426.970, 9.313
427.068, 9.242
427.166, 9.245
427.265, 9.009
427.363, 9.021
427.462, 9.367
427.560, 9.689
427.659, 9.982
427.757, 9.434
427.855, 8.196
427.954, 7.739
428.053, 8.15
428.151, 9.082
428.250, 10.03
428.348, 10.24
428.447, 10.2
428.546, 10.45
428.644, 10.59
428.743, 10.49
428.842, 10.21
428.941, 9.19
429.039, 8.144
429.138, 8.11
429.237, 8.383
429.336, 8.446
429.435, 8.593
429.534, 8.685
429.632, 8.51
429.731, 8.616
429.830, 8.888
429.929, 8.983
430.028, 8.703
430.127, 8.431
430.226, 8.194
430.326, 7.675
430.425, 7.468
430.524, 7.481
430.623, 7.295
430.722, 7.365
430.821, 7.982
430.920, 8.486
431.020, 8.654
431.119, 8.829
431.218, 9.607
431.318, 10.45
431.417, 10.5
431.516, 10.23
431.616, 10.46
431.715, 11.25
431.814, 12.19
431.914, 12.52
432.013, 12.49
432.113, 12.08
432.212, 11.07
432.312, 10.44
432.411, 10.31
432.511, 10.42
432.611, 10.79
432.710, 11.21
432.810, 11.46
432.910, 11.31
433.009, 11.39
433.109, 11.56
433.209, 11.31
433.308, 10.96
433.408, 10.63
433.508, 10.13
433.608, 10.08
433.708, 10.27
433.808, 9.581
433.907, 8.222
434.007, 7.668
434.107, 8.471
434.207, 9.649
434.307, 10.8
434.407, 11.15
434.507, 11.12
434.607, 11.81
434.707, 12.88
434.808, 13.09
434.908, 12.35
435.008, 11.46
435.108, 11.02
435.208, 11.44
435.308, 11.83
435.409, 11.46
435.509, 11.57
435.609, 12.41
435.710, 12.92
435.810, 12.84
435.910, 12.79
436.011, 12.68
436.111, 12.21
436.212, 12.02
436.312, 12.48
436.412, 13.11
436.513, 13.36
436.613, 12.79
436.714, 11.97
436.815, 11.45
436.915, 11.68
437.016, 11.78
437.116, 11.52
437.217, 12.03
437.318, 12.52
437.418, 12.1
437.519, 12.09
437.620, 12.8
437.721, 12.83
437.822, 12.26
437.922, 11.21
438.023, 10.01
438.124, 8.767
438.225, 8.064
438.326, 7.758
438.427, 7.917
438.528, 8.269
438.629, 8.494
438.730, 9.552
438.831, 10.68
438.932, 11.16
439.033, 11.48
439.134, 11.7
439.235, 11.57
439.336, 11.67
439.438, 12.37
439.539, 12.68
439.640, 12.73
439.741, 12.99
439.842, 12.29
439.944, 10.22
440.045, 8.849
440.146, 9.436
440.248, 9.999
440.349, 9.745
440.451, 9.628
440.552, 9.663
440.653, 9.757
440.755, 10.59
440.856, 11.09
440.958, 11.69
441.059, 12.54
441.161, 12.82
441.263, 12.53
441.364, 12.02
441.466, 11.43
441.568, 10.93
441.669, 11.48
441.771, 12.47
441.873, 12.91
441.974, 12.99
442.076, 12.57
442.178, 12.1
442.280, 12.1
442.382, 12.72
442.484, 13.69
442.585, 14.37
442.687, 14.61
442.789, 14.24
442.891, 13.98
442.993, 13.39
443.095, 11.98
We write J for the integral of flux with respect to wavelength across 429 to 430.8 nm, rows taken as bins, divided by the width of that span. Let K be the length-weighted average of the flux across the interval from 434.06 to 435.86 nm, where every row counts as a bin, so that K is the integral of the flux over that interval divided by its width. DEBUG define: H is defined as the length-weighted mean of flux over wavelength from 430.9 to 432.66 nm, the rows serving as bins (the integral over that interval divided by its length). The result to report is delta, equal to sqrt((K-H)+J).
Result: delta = 3.0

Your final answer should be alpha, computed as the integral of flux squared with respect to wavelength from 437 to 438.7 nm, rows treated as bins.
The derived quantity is 196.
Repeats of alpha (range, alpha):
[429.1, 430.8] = 115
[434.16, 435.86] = 236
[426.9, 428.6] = 149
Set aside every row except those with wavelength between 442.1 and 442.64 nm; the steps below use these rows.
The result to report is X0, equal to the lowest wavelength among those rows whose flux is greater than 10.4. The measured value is 442.178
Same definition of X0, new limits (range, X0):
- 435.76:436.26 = 435.810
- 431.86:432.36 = 431.914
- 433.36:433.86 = 433.408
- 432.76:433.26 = 432.810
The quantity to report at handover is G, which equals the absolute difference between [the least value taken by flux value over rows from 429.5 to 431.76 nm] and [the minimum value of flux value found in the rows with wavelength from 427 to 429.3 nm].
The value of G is 0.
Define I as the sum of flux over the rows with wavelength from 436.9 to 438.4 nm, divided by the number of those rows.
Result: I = 11.2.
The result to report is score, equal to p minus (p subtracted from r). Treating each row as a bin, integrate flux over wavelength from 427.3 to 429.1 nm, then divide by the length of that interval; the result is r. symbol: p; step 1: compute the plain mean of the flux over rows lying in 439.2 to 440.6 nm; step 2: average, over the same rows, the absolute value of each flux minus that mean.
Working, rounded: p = 1.3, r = 9.4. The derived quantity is -6.8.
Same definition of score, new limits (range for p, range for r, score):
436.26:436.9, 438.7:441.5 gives -10.1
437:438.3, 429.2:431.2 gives -6.0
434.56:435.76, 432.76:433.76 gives -9.7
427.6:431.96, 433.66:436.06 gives -9.1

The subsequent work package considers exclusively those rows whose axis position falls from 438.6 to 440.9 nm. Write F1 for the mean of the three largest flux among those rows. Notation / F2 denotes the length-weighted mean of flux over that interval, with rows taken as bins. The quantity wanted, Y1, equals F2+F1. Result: 23.6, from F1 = 12.8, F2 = 10.8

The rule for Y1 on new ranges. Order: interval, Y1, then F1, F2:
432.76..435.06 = 23.5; 12.8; 10.8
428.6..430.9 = 19.0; 10.4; 8.5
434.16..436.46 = 25.0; 13.0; 12.0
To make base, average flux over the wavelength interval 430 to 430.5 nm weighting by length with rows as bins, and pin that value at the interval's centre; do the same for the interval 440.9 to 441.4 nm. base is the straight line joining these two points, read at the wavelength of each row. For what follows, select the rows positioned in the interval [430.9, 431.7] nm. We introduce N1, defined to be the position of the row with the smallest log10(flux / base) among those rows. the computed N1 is 430.920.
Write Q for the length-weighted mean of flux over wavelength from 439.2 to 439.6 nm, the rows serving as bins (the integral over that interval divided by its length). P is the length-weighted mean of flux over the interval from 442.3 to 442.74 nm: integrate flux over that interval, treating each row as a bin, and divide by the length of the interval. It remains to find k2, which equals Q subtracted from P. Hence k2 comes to 1.6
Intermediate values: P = 13.7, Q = 12.1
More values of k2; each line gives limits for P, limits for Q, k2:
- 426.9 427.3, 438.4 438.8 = 0.5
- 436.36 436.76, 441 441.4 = 0.3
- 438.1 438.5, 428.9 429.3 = -0.4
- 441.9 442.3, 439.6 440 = 0.5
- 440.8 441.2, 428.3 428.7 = 1.6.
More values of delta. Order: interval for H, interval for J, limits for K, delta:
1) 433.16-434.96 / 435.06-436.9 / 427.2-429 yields 3.3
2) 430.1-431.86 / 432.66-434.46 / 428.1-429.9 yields 3.3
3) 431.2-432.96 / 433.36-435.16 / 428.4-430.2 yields 2.9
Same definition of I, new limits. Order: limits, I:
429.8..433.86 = 10.0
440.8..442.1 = 12.1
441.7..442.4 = 12.6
